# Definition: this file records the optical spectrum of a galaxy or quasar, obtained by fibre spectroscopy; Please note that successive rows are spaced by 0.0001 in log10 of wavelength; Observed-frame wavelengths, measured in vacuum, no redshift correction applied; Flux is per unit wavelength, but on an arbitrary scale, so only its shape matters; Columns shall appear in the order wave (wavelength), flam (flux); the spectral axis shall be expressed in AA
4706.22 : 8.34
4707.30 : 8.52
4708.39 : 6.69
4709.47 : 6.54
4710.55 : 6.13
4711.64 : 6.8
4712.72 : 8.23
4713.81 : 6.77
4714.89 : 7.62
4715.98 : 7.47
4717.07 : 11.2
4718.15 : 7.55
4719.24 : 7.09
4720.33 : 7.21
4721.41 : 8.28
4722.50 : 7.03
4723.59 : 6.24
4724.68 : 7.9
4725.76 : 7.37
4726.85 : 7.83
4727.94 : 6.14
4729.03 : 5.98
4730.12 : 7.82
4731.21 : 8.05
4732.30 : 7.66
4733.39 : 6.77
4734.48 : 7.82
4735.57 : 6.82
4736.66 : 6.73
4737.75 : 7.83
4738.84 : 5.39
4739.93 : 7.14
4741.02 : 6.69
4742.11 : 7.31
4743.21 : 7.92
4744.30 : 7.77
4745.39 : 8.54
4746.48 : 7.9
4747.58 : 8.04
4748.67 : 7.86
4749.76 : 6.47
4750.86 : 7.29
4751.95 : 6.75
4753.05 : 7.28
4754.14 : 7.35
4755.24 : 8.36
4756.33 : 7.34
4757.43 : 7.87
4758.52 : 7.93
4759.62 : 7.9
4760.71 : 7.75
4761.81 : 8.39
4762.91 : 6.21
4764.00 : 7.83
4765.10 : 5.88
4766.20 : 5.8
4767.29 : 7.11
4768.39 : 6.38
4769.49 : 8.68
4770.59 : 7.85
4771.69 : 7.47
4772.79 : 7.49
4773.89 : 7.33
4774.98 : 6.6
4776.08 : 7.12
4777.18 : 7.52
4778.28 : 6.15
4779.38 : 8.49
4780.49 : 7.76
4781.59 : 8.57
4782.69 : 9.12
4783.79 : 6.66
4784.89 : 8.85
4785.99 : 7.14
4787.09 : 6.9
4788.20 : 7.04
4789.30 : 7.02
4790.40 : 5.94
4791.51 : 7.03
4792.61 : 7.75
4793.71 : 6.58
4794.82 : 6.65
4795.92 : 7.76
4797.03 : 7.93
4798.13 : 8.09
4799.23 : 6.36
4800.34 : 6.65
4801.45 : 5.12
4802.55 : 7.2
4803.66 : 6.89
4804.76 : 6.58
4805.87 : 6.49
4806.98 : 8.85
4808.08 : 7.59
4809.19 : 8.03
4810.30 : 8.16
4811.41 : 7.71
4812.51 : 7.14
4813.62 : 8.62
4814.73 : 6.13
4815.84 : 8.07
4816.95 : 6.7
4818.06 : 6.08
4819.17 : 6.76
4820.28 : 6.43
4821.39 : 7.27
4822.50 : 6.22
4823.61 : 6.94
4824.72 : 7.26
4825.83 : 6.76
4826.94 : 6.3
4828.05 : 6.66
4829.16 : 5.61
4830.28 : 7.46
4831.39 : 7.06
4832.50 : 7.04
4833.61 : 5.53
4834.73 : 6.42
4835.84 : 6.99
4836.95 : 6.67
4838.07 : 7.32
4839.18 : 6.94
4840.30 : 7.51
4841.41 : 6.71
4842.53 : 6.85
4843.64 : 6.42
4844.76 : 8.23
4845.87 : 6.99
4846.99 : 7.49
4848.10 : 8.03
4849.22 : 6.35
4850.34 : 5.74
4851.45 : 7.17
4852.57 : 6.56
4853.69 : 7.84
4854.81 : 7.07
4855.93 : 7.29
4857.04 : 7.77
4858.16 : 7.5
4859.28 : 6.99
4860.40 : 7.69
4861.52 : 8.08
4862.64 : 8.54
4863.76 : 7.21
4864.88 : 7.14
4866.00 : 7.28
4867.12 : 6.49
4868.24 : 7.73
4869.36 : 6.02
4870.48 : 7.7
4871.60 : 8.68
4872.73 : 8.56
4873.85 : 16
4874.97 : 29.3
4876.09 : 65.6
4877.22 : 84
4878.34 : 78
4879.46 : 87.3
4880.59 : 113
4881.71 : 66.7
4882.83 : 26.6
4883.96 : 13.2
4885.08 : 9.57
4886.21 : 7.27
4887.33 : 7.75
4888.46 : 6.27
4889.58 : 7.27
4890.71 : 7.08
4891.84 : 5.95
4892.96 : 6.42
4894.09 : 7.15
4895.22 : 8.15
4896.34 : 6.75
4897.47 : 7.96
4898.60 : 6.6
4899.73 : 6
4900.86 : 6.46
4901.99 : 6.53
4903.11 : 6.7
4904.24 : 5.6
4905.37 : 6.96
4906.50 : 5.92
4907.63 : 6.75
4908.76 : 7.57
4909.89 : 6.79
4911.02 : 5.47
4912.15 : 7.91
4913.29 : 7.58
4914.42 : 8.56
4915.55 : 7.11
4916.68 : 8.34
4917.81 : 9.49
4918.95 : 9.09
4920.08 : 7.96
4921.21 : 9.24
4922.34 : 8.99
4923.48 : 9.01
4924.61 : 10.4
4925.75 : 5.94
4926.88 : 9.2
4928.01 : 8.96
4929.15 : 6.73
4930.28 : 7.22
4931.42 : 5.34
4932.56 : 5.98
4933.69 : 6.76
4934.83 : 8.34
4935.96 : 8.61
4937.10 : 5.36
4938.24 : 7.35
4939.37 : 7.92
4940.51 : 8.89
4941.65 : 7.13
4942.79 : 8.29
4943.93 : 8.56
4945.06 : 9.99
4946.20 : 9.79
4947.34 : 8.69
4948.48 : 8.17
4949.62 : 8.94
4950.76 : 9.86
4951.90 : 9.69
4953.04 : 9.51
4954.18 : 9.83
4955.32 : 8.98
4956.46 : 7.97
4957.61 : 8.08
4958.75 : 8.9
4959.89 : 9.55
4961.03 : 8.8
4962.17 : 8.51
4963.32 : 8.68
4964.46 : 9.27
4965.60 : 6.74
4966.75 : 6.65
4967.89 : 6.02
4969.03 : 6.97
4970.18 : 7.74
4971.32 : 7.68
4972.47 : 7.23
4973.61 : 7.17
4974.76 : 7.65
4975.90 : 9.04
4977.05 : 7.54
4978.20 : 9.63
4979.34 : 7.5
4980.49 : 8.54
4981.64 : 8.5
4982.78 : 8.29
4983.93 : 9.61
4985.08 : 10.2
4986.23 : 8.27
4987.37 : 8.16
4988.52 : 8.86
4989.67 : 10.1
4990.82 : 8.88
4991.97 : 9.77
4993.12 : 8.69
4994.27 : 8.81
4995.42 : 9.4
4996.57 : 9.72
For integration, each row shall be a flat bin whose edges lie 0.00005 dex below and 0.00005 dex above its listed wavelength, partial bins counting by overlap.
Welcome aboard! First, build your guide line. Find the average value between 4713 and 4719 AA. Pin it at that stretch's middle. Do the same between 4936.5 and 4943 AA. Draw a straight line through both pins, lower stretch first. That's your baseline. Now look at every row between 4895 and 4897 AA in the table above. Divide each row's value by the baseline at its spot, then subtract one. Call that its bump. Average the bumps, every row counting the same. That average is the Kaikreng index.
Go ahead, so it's 0.0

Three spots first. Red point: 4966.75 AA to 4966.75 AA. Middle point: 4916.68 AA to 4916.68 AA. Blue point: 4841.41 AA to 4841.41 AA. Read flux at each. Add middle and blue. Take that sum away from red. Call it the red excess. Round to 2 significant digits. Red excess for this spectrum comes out -8.4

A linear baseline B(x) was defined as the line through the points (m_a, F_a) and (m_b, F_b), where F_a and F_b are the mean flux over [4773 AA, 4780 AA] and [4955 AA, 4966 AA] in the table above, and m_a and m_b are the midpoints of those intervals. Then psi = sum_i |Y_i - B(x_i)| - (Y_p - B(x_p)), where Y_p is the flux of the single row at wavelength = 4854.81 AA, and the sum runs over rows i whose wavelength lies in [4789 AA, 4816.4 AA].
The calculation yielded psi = 19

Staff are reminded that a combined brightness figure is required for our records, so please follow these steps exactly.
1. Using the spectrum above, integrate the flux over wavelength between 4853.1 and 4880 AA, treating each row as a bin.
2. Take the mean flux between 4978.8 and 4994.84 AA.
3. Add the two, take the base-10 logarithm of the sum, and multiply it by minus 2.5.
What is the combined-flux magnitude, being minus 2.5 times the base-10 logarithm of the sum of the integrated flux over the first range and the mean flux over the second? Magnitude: -6.9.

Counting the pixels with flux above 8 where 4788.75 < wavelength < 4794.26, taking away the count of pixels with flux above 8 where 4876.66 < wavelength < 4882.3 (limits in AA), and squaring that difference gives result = 25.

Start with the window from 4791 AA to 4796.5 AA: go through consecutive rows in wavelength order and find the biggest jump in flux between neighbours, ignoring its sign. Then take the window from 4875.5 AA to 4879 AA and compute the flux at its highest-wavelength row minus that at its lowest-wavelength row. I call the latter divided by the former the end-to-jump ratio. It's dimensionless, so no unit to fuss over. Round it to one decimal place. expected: 10.6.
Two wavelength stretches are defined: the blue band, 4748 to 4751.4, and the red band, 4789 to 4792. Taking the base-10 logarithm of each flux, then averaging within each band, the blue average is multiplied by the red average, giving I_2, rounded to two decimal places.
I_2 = 0.70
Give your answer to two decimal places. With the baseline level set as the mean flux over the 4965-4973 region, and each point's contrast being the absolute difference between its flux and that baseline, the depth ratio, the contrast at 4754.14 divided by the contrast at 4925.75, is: 0.32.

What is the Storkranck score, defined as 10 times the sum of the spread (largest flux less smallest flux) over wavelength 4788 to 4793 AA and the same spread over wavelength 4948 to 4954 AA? 35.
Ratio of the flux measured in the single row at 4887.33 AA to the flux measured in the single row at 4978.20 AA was 0.80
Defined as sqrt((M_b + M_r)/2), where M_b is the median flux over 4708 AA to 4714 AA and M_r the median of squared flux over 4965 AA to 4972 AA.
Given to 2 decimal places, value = 5.18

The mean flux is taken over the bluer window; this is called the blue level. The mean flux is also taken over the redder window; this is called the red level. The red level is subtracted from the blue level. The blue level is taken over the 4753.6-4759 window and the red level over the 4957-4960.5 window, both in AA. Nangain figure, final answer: -1.1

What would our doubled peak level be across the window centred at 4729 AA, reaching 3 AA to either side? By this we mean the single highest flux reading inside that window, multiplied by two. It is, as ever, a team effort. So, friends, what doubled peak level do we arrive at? 16.1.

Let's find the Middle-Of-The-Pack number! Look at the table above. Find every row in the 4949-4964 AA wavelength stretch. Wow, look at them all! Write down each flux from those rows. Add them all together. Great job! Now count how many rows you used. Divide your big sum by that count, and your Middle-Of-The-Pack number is 9.0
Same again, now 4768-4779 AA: 7.3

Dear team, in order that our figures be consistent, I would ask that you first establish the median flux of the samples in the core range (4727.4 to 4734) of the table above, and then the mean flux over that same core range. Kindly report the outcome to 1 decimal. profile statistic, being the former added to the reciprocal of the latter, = 7.4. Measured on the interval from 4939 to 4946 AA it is 8.5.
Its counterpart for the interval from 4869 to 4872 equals 7.8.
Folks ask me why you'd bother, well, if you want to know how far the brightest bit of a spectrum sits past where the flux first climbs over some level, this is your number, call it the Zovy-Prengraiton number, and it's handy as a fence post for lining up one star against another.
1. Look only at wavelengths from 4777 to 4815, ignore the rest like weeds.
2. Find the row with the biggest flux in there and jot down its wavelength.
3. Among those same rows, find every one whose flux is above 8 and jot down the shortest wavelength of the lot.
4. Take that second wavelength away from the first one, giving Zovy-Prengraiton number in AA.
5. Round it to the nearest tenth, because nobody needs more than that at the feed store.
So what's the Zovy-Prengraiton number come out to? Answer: 3.3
